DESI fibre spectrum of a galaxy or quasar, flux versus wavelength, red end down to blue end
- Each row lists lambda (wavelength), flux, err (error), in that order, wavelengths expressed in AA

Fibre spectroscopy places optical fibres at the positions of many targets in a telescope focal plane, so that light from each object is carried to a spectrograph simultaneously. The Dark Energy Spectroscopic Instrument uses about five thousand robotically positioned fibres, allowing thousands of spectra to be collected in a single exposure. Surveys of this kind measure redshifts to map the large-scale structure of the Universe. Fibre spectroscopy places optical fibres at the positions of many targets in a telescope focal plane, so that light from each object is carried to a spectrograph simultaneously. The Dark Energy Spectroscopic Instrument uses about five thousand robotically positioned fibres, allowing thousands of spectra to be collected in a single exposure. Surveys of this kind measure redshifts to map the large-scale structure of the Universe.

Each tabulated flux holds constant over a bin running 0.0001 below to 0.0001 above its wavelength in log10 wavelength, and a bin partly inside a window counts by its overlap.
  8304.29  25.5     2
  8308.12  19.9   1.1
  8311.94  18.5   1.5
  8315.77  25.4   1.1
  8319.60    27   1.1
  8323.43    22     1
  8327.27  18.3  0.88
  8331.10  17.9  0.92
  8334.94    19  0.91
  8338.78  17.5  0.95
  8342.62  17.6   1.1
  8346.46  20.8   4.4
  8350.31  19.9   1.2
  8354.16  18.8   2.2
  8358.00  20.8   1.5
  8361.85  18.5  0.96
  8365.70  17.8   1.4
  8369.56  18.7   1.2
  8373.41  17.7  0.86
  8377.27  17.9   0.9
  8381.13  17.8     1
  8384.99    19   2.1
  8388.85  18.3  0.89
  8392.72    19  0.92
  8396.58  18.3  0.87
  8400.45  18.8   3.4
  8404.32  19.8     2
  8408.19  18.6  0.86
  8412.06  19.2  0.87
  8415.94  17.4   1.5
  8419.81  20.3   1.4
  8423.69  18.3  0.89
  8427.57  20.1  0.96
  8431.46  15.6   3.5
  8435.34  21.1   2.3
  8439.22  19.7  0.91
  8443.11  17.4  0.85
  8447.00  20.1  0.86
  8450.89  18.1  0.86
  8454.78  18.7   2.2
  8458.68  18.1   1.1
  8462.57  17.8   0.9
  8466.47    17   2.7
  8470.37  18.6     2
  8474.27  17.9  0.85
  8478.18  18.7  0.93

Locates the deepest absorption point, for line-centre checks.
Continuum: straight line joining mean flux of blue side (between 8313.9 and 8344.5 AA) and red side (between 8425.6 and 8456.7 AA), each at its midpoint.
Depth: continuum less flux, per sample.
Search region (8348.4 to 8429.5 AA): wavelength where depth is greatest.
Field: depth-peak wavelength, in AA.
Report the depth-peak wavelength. 8365.70 AA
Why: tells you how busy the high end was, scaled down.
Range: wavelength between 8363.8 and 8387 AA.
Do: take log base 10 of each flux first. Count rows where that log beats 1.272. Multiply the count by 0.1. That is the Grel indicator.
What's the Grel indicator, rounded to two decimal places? 0.10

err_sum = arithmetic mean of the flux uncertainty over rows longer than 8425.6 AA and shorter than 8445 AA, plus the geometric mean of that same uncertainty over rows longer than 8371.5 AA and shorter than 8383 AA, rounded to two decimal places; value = 2.62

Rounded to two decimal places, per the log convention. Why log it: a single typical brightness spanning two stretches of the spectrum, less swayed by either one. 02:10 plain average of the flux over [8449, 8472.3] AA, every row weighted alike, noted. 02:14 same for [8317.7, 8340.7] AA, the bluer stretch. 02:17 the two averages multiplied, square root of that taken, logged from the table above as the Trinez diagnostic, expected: 19.13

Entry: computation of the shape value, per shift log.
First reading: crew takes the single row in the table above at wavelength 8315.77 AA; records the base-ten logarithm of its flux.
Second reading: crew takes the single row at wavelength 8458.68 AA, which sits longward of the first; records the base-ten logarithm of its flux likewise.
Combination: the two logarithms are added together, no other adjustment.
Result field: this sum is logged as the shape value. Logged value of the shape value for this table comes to 2.66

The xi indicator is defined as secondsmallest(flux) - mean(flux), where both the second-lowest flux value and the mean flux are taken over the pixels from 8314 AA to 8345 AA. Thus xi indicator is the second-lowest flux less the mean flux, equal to -3.0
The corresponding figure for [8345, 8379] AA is -1.2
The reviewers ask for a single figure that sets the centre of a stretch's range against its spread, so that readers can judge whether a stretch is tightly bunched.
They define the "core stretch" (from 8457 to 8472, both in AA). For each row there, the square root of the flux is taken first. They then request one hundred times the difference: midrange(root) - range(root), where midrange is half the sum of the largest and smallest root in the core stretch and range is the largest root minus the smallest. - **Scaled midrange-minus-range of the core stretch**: 403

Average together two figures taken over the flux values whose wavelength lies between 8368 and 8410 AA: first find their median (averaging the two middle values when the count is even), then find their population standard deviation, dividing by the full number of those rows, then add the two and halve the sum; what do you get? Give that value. 9.6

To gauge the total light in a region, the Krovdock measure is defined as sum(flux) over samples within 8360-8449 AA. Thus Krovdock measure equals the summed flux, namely 429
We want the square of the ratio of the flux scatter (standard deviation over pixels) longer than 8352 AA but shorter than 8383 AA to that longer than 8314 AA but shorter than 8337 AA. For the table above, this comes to 0.07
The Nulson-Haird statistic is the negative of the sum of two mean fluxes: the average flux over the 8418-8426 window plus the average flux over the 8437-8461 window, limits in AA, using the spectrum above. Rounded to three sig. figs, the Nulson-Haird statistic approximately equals -38.0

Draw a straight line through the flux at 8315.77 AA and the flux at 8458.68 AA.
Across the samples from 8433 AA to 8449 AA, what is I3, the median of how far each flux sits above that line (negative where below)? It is 1.0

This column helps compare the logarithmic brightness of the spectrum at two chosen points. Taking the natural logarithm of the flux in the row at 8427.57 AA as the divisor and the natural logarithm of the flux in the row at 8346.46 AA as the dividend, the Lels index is 1.01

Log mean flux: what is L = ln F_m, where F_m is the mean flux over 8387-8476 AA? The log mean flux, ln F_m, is 2.924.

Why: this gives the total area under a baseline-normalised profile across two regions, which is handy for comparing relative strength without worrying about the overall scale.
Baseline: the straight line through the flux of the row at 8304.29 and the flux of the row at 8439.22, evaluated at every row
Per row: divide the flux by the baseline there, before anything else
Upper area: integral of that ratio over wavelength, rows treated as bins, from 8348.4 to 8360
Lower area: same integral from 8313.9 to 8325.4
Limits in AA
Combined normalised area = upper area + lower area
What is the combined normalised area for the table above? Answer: 21.3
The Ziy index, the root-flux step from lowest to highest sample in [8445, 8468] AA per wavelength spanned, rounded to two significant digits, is -0.019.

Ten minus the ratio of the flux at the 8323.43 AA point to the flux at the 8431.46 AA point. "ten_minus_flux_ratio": 8.59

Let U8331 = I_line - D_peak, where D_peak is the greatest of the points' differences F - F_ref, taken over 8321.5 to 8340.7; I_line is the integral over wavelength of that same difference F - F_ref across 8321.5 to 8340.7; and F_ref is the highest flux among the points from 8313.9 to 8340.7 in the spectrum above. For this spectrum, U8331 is -150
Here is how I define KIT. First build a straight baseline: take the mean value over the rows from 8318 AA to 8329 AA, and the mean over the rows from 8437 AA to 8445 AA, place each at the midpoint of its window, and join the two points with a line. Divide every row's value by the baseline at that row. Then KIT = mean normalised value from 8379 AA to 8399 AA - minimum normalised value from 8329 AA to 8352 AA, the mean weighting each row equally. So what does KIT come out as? 0.11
